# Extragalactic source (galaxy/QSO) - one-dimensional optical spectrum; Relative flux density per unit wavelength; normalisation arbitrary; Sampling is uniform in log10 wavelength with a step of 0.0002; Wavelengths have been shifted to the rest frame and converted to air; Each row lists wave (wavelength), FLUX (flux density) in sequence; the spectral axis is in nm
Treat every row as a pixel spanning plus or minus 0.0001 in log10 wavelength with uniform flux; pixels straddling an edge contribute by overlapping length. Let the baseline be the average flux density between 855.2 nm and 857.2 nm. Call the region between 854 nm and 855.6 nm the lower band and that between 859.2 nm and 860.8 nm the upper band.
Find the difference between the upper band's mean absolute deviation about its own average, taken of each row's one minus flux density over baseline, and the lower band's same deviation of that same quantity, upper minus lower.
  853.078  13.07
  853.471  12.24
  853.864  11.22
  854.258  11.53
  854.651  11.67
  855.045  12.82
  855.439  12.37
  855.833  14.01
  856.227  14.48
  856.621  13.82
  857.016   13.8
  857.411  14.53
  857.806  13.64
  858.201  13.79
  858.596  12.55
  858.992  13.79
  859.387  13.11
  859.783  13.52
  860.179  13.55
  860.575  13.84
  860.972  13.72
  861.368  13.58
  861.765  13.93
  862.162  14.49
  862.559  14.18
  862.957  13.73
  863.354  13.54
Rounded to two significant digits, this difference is -0.022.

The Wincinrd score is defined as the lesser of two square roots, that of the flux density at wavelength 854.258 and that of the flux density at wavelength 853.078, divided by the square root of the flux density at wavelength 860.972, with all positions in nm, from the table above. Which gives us 0.917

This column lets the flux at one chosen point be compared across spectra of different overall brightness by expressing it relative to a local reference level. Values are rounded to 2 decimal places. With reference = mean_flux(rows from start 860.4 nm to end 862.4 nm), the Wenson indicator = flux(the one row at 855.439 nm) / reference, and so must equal 0.89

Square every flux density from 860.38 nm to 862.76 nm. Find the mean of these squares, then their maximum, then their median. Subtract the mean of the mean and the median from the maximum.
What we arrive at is 16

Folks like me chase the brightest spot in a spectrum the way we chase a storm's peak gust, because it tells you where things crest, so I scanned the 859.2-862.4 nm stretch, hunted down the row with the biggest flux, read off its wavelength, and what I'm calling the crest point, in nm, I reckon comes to 862.162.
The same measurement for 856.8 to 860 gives 857.411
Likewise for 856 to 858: 857.411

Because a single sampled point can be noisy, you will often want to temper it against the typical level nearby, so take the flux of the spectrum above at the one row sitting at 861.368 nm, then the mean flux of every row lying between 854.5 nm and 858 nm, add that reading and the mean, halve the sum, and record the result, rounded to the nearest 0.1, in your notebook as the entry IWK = 13.5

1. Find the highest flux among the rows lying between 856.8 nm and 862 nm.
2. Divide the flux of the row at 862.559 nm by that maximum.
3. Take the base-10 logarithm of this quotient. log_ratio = -0.011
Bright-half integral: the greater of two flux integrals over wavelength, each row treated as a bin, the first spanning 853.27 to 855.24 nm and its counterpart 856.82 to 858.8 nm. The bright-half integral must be 27.0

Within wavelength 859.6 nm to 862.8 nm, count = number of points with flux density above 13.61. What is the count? 5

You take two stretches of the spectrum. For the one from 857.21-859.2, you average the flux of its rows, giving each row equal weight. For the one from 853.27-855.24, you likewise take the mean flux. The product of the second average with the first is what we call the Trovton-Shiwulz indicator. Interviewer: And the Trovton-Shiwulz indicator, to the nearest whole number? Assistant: 162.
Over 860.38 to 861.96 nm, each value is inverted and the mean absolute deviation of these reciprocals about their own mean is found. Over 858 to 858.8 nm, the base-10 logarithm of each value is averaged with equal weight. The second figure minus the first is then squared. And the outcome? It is 1.25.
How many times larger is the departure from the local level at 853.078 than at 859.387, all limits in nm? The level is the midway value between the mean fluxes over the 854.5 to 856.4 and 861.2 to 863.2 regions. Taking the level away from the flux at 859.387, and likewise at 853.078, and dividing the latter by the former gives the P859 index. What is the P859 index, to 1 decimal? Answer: 1.1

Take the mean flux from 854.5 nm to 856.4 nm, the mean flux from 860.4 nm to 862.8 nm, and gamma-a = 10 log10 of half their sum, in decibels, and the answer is 11.3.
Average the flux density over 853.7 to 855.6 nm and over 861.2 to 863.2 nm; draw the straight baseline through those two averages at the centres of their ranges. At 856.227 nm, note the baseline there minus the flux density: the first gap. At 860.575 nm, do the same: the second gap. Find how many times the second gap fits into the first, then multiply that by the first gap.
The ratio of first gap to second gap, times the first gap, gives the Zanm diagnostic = -15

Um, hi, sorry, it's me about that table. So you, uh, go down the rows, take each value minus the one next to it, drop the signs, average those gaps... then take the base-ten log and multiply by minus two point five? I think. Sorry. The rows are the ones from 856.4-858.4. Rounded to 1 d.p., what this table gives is 0.9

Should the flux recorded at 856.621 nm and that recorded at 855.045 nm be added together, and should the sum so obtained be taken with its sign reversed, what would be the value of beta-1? -26.6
